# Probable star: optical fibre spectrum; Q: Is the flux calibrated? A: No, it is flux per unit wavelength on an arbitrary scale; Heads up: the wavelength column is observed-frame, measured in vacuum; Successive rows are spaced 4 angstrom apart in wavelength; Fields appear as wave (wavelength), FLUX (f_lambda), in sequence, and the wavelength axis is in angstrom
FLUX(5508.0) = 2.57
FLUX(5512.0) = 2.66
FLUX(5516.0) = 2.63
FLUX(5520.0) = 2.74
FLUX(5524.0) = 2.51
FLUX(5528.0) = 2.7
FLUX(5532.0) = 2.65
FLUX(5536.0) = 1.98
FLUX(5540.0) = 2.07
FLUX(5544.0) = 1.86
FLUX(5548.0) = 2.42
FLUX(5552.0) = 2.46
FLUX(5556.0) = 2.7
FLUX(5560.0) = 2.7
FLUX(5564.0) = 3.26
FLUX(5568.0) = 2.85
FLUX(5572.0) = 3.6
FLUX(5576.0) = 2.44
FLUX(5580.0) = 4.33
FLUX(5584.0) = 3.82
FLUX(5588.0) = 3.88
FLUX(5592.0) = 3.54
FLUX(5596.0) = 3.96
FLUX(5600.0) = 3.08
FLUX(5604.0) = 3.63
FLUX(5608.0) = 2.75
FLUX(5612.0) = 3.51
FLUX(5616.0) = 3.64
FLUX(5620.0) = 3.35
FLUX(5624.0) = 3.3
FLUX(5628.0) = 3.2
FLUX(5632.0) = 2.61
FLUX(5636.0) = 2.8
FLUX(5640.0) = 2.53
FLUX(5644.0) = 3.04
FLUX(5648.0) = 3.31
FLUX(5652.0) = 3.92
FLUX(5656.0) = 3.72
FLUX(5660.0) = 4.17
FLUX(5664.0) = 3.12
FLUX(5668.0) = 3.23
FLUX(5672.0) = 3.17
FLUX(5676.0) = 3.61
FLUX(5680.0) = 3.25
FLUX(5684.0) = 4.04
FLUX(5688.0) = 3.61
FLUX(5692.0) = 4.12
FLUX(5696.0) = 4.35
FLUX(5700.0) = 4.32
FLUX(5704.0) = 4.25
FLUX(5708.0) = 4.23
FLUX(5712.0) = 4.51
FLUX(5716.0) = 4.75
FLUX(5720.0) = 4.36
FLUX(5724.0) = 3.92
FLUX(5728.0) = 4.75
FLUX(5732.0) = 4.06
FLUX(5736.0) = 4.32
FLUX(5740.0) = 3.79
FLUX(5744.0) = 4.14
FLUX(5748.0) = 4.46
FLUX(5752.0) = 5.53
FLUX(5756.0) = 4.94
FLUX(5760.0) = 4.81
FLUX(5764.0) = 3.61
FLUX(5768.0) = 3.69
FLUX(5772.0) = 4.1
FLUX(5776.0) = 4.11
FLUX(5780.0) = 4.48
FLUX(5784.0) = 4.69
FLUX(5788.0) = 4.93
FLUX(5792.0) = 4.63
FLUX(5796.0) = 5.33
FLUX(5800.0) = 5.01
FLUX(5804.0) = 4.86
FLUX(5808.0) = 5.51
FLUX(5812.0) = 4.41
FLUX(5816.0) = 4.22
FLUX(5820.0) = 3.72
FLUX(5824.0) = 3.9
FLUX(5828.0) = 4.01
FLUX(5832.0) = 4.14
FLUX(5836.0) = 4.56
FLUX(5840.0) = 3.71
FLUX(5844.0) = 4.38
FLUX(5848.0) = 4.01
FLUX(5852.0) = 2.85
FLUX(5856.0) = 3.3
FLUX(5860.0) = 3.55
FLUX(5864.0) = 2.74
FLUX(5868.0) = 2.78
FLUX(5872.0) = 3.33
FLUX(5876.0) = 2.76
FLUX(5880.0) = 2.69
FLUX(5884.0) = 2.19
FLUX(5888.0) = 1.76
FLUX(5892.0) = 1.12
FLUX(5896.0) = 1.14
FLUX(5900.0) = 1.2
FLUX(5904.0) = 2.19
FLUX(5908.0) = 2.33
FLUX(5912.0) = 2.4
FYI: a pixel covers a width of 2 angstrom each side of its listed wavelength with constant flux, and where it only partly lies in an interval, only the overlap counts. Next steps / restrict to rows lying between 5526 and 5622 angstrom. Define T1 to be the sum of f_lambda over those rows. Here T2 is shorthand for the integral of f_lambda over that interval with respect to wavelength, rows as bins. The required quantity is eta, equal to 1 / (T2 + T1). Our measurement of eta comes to 0.003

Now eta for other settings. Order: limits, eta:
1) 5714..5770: 0.003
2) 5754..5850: 0.002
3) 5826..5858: 0.006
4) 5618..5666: 0.005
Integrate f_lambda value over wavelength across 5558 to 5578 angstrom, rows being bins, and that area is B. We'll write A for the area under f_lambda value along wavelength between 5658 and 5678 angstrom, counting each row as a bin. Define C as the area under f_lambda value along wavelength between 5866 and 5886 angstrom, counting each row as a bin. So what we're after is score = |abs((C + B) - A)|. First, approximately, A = 69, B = 59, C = 55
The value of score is 45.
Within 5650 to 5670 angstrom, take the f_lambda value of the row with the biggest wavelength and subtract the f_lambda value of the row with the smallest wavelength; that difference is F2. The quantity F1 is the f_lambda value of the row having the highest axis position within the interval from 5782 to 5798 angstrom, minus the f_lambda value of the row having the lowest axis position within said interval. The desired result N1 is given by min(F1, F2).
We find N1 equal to -0.7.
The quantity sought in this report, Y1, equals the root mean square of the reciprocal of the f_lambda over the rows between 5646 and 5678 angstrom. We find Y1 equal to 0.29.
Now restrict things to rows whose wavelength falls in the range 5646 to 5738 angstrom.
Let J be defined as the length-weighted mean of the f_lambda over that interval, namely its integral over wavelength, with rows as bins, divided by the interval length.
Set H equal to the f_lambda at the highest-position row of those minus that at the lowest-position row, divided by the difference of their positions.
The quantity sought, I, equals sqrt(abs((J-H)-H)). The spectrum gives 1.98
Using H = 0.01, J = 4.0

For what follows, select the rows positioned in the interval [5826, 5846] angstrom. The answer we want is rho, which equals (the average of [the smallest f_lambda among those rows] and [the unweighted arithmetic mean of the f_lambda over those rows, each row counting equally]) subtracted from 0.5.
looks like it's -3.4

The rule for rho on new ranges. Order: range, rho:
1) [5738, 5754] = -3.6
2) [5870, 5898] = -1.1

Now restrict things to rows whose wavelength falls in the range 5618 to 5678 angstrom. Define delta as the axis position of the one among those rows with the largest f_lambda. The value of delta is 5660.0 angstrom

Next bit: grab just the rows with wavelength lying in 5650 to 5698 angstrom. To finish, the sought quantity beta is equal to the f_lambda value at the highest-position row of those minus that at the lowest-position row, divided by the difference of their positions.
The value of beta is 0.010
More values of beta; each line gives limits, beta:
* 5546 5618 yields 0.018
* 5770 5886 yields -0.017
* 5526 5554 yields -0.010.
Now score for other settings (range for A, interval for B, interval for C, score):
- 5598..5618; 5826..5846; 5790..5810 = 118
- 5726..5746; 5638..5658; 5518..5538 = 32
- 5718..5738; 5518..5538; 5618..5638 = 26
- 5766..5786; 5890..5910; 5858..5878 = 8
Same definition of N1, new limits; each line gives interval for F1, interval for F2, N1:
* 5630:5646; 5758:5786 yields -0.1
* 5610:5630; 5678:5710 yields -0.3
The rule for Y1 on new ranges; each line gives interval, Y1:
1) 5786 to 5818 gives 0.21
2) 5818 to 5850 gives 0.25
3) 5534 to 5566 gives 0.43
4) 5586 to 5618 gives 0.29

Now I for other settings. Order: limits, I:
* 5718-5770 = 2.09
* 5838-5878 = 1.84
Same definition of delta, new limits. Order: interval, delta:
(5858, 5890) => 5860.0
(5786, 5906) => 5808.0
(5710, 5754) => 5752.0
